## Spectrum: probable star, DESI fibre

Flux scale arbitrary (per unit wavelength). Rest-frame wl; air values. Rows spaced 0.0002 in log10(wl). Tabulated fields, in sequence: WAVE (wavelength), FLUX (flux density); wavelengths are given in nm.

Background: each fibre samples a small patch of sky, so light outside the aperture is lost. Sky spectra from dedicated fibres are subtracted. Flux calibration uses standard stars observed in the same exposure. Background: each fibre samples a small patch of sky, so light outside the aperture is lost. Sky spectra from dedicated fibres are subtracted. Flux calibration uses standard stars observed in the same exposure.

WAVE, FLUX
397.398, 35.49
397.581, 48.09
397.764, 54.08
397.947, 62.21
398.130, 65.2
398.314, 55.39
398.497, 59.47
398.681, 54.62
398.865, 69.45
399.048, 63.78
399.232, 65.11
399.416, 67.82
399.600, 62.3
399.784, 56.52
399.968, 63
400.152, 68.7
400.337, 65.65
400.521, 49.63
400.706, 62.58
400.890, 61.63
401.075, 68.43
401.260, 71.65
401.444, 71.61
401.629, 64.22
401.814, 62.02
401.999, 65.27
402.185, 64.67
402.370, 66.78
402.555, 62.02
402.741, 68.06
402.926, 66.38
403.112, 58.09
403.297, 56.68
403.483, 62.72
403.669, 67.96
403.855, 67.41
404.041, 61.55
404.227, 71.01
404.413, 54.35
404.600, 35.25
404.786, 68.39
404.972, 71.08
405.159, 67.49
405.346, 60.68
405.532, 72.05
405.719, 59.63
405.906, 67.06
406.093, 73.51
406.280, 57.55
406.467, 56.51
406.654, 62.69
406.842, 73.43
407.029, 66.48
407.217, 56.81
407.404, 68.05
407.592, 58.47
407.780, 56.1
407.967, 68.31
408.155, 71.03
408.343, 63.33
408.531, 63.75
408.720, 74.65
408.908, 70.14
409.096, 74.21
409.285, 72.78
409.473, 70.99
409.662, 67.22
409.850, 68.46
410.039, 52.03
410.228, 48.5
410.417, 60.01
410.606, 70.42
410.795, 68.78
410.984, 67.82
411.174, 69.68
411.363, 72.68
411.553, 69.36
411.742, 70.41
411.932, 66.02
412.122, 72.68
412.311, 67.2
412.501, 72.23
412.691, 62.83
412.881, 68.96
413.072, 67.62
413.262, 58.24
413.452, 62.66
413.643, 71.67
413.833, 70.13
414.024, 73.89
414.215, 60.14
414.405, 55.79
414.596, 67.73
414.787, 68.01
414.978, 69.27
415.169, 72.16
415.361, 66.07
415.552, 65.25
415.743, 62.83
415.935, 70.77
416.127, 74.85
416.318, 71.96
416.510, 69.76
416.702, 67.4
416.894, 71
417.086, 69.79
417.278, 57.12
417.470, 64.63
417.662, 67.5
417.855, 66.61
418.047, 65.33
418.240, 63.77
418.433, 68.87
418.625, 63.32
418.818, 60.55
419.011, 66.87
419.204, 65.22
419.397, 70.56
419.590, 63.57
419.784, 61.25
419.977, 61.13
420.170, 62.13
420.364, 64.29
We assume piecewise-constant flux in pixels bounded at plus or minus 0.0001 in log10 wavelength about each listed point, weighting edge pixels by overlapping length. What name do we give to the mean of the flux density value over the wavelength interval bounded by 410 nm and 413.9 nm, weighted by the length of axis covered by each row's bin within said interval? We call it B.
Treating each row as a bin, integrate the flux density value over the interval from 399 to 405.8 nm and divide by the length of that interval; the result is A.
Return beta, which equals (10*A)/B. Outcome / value 9.6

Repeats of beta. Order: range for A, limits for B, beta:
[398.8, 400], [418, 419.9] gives 9.9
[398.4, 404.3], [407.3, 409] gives 9.7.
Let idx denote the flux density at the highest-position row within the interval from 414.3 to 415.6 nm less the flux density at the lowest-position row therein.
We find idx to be 9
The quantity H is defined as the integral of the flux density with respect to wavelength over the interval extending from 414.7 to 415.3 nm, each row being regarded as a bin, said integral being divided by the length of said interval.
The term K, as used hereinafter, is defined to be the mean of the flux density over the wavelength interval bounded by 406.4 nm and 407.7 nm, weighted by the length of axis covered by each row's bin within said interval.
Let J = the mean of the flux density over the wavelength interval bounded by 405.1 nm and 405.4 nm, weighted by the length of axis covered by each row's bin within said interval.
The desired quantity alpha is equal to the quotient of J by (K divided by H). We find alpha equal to 70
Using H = 70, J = 64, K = 63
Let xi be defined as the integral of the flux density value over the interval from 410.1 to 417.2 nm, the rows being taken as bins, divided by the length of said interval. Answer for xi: 67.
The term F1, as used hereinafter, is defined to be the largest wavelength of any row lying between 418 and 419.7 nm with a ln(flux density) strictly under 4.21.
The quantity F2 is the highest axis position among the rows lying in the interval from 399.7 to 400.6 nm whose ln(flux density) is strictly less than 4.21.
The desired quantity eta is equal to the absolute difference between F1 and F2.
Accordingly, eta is 19.07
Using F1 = 419.590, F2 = 400.521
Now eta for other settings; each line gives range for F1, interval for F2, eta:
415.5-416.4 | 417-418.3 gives 2.50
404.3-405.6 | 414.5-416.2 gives 10.40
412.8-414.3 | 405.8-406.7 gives 7.56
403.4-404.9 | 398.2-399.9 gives 4.82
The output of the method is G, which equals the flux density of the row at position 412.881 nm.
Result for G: 68.96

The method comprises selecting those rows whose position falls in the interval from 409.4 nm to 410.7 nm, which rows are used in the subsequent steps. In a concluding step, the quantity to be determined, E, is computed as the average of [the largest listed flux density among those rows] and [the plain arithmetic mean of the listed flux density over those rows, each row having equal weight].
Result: 67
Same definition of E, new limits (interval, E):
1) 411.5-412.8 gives 71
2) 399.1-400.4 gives 66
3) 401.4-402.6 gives 68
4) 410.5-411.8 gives 71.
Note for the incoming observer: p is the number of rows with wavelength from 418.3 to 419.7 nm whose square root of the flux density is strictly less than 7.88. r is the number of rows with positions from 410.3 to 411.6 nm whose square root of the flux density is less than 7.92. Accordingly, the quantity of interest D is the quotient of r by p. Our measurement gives 1.0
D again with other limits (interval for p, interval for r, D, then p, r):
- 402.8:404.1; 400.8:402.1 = 0.7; 3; 2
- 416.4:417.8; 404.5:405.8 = 3.0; 1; 3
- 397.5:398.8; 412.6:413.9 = 0.4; 5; 2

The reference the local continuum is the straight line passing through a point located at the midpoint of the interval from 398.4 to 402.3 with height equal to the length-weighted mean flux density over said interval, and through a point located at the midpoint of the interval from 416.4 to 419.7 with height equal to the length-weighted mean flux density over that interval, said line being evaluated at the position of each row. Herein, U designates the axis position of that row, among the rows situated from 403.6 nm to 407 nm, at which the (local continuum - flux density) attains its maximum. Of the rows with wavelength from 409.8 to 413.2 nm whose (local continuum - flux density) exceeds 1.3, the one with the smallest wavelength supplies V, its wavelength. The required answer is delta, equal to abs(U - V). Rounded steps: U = 404.600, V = 410.039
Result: 5.44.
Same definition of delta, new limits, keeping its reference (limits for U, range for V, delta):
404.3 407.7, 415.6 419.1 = 11.14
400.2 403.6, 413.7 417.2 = 13.69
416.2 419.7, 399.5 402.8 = 17.68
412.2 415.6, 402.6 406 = 11.29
